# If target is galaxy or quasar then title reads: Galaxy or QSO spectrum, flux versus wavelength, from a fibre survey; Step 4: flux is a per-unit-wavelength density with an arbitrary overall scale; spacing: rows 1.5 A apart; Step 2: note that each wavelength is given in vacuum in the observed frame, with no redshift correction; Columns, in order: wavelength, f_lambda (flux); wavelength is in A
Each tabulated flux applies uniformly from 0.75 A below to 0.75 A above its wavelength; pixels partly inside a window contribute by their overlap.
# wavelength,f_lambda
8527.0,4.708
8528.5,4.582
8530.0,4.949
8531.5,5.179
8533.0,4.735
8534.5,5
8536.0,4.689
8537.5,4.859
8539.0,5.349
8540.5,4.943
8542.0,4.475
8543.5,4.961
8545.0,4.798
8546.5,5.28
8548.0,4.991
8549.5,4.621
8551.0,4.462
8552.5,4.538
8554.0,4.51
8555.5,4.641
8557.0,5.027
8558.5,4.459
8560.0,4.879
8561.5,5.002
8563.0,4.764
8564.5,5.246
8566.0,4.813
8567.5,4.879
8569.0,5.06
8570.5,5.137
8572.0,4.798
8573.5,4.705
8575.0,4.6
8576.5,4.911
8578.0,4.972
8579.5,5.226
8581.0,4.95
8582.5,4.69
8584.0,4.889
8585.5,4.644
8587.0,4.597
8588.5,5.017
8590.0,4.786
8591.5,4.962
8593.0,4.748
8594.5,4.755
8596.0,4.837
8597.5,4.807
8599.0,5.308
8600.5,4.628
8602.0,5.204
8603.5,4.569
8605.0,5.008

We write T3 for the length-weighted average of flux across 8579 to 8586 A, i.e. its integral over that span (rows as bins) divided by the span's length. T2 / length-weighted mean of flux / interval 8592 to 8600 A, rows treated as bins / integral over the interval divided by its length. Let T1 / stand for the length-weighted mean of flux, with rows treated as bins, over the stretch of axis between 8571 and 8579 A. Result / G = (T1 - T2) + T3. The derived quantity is 4.81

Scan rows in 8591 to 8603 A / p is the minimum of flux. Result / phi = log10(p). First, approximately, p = 4.628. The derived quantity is 0.665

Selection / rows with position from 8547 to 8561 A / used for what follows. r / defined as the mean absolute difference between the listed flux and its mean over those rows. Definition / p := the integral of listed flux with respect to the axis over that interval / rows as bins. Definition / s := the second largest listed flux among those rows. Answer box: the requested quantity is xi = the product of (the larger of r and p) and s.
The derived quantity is 328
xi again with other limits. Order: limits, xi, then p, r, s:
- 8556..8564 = 193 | 39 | 0.17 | 5.002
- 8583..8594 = 262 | 53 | 0.13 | 4.962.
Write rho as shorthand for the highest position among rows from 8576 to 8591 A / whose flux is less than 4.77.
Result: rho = 8587.0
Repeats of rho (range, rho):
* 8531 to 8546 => 8542.0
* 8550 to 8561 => 8558.5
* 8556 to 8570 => 8563.0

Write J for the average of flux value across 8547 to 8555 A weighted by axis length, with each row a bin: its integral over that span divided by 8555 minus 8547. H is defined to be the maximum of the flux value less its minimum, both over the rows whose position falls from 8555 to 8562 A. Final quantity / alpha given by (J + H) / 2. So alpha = 2.61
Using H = 0.57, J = 4.65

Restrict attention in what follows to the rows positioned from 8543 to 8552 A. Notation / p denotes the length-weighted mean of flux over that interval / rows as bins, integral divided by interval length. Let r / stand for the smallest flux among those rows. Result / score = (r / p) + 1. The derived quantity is 1.92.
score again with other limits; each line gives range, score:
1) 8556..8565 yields 1.91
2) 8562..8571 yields 1.96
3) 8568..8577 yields 1.95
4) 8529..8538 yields 1.96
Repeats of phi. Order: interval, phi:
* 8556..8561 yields 0.649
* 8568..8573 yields 0.681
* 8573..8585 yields 0.663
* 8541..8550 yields 0.651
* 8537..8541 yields 0.687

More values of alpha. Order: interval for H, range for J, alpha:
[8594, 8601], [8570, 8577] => 2.75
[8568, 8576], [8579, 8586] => 2.71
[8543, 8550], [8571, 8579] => 2.74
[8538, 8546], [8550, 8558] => 2.75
